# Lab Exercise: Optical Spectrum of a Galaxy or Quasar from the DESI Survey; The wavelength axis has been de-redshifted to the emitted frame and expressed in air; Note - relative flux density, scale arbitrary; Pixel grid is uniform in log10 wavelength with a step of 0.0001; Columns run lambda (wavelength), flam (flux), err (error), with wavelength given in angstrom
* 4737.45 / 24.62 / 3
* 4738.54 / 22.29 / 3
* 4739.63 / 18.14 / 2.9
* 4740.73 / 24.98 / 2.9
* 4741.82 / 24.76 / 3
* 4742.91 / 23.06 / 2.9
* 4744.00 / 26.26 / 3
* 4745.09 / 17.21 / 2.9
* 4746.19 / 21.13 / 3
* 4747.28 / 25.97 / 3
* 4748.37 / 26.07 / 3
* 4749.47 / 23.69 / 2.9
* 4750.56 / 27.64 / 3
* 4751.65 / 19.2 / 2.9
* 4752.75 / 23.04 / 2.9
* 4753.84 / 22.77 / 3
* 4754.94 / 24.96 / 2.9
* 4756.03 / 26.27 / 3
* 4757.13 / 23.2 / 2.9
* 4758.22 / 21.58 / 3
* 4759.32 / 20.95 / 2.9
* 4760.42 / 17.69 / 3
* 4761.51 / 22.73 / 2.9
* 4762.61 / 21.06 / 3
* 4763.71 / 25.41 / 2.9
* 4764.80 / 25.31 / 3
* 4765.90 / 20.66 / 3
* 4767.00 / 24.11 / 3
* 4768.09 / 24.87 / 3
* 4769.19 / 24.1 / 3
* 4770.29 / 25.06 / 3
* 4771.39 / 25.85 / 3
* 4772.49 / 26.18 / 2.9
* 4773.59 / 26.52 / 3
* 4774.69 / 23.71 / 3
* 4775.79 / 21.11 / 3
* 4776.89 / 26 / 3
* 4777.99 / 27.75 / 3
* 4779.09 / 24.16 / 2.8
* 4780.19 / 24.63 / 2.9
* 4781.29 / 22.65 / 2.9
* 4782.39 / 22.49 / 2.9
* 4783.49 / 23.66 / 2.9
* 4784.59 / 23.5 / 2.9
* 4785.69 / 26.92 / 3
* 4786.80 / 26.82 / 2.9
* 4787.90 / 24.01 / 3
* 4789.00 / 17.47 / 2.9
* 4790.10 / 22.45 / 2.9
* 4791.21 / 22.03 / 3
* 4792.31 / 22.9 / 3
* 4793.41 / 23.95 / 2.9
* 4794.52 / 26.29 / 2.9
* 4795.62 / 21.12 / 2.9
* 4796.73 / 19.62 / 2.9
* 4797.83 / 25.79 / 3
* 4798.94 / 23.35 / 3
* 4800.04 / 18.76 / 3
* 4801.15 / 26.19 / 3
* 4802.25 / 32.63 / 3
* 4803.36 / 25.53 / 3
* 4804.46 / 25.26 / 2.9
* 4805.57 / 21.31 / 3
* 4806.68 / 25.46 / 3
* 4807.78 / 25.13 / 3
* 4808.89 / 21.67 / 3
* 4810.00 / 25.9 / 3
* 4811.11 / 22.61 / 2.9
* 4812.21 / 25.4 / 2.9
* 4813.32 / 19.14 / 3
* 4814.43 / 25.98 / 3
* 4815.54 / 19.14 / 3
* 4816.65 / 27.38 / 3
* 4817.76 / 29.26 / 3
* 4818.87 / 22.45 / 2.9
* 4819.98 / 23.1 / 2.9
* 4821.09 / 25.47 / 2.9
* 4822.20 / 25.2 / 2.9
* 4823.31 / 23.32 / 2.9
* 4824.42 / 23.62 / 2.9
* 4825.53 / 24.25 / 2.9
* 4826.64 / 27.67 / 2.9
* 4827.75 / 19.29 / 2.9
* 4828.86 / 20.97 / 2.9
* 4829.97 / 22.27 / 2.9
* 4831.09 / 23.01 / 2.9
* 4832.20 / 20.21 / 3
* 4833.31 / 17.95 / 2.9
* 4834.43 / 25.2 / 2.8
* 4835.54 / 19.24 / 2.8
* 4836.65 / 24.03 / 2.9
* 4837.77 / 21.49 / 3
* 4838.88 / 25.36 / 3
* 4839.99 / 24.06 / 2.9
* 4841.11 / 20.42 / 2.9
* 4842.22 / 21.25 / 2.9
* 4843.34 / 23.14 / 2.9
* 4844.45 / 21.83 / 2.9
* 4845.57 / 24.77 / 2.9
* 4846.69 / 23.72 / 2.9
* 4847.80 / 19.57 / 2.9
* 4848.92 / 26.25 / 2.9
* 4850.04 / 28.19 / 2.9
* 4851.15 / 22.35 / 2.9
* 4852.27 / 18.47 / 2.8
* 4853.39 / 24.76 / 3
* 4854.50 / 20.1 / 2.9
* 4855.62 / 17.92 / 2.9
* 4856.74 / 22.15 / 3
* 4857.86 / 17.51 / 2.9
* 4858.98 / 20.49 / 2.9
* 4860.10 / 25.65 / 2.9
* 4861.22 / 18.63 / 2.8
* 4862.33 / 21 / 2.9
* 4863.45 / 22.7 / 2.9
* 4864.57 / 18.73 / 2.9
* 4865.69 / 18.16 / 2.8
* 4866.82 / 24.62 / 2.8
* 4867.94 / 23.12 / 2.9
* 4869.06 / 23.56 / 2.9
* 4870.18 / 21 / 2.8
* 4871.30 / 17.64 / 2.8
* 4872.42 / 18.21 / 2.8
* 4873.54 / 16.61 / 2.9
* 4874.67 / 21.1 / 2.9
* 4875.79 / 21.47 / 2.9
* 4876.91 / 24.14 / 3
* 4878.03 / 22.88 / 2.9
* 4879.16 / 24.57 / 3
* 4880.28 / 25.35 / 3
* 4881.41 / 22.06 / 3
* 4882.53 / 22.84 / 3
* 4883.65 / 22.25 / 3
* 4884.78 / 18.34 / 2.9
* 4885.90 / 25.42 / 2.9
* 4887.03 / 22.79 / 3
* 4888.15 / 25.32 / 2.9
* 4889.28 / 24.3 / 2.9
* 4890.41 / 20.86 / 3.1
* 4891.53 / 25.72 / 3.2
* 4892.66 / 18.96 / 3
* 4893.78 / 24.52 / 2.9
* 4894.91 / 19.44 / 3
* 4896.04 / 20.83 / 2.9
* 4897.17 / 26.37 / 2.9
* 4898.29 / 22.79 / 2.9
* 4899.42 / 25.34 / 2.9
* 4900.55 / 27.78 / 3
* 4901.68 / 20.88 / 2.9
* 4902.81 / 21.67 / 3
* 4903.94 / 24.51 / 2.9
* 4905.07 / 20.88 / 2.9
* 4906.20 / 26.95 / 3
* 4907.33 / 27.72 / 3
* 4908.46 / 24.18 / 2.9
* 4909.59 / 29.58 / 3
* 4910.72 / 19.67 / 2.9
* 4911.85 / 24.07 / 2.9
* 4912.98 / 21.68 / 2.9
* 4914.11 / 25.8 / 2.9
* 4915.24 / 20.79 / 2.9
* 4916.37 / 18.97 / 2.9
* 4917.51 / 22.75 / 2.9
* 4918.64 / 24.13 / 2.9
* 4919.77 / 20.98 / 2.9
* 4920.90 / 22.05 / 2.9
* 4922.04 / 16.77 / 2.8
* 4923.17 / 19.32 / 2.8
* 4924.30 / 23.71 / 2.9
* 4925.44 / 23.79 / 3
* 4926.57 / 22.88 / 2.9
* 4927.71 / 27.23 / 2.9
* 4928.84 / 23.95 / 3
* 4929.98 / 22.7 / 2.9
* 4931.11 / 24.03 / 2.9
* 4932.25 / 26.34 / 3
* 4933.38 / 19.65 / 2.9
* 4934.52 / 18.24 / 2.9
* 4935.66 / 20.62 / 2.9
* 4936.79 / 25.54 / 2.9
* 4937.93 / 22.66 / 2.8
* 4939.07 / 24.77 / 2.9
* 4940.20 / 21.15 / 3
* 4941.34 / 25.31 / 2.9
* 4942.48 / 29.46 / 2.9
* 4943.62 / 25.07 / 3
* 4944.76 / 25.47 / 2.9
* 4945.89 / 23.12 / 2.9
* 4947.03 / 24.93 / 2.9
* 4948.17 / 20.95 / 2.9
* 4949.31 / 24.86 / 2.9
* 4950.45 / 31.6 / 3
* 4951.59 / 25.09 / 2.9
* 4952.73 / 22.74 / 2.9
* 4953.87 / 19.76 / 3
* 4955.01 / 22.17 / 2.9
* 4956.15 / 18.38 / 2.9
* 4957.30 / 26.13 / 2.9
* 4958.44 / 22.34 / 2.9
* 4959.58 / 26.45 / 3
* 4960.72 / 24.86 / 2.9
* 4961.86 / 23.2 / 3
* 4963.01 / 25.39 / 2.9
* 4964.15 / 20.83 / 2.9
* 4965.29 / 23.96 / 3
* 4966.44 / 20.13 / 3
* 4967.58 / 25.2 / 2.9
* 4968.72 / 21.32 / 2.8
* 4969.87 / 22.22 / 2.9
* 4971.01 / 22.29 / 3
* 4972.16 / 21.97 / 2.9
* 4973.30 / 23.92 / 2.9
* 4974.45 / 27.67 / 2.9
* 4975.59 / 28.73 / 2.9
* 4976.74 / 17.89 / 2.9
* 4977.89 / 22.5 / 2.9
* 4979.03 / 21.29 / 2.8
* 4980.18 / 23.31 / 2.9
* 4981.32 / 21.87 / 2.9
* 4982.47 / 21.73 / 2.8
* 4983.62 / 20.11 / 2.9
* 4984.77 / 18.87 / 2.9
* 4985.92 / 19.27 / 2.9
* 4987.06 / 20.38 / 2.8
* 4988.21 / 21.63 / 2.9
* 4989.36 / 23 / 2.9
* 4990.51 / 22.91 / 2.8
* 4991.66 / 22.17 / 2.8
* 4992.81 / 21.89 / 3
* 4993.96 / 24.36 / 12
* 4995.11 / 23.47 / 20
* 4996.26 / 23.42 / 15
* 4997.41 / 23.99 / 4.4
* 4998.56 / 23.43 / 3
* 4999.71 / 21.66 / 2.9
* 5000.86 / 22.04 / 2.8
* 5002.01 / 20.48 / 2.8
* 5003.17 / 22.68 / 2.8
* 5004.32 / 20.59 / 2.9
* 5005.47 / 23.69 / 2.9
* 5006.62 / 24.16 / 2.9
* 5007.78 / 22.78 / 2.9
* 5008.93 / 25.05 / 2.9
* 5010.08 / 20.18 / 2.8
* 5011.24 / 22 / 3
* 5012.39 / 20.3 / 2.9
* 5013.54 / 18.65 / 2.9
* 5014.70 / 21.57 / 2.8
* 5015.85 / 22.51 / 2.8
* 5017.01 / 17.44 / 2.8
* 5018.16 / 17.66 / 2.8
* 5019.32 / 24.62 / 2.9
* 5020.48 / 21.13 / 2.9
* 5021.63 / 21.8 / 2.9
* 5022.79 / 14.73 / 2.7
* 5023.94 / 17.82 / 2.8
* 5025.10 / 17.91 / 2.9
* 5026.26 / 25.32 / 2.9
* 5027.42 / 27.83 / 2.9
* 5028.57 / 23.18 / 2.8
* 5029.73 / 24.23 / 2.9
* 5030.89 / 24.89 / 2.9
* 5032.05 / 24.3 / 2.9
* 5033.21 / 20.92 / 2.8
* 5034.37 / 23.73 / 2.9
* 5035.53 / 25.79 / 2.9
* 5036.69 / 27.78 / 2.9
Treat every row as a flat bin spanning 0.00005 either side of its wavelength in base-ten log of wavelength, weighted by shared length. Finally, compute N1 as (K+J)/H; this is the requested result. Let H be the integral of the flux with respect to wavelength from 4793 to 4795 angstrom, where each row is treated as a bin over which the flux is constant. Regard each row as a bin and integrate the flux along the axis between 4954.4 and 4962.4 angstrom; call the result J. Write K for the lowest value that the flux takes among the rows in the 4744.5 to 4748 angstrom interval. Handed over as 4.1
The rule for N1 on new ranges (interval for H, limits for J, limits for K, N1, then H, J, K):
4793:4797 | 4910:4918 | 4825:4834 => 2.1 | 92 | 177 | 17.95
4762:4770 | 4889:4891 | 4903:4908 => 0.3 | 189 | 45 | 20.88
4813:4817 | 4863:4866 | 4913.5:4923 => 0.8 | 92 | 60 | 16.77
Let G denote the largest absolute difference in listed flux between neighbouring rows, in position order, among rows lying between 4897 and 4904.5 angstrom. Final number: 6.9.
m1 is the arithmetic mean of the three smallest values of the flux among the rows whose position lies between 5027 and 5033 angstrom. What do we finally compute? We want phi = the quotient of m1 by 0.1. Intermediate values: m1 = 23.9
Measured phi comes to 239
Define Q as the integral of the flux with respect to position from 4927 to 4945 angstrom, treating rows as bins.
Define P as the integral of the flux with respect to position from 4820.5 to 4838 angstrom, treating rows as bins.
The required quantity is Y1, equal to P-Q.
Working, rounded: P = 398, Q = 429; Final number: -32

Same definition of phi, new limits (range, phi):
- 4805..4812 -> 219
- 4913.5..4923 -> 188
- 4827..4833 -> 202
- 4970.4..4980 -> 204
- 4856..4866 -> 181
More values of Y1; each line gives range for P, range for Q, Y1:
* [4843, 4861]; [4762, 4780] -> -41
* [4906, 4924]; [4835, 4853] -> 0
